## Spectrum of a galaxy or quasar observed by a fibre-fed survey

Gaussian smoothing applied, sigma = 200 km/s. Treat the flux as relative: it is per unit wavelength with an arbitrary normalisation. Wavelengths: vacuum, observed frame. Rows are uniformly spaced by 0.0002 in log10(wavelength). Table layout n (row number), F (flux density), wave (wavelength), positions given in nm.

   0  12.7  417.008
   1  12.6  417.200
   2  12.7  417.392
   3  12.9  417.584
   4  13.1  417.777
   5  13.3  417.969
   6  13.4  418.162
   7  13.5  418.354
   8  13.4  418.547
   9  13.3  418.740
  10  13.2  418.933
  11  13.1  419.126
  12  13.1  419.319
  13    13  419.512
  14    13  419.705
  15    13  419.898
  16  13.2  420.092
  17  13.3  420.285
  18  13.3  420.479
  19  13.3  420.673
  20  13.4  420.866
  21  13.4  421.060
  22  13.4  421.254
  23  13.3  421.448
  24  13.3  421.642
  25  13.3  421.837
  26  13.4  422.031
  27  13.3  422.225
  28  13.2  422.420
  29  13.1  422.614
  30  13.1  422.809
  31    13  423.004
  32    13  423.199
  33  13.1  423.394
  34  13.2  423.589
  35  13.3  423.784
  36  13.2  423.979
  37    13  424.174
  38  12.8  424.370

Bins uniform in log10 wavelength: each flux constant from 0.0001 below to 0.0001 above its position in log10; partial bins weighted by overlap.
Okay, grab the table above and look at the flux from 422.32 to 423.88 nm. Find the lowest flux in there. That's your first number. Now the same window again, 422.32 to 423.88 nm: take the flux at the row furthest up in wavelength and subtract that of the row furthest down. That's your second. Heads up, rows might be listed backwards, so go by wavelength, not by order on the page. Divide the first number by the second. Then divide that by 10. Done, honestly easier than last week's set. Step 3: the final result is 13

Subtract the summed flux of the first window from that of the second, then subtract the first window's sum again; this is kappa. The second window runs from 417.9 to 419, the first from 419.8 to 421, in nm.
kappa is -78.9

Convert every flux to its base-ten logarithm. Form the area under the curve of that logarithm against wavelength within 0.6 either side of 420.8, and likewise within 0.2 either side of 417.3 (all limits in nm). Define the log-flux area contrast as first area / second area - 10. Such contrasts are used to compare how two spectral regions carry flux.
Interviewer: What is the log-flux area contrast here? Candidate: -6.9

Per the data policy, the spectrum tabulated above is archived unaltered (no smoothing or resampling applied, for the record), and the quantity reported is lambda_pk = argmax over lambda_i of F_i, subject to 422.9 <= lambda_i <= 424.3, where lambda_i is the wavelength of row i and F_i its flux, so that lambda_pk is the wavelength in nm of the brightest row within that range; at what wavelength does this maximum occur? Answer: 423.784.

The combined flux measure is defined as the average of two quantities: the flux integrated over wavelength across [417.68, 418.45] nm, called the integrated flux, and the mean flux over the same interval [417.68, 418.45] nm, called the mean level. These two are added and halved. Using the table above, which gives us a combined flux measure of 11.8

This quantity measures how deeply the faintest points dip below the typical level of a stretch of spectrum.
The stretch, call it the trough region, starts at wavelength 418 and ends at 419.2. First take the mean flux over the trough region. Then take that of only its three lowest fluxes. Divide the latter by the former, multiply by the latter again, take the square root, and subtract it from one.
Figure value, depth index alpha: -2.62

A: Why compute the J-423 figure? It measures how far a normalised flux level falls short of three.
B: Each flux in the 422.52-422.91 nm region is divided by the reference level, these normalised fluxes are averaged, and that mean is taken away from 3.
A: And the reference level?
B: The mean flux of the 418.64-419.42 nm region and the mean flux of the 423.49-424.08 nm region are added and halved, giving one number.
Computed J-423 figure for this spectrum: 2.01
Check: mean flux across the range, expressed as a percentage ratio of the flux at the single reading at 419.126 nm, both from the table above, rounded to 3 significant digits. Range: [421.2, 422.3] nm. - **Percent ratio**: 102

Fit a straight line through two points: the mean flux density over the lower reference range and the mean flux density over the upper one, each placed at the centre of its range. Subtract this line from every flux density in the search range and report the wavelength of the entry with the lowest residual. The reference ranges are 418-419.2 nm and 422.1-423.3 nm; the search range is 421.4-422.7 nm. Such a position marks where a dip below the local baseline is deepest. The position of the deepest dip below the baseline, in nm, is 422.614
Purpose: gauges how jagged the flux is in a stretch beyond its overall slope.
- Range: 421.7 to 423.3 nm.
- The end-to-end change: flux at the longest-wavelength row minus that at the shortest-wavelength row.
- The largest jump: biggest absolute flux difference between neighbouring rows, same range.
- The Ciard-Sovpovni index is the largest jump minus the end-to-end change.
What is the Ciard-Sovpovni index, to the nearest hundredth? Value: 0.40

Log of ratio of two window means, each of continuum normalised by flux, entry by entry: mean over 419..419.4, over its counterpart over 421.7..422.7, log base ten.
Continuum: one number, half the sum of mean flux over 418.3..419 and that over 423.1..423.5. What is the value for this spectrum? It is 0.0052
